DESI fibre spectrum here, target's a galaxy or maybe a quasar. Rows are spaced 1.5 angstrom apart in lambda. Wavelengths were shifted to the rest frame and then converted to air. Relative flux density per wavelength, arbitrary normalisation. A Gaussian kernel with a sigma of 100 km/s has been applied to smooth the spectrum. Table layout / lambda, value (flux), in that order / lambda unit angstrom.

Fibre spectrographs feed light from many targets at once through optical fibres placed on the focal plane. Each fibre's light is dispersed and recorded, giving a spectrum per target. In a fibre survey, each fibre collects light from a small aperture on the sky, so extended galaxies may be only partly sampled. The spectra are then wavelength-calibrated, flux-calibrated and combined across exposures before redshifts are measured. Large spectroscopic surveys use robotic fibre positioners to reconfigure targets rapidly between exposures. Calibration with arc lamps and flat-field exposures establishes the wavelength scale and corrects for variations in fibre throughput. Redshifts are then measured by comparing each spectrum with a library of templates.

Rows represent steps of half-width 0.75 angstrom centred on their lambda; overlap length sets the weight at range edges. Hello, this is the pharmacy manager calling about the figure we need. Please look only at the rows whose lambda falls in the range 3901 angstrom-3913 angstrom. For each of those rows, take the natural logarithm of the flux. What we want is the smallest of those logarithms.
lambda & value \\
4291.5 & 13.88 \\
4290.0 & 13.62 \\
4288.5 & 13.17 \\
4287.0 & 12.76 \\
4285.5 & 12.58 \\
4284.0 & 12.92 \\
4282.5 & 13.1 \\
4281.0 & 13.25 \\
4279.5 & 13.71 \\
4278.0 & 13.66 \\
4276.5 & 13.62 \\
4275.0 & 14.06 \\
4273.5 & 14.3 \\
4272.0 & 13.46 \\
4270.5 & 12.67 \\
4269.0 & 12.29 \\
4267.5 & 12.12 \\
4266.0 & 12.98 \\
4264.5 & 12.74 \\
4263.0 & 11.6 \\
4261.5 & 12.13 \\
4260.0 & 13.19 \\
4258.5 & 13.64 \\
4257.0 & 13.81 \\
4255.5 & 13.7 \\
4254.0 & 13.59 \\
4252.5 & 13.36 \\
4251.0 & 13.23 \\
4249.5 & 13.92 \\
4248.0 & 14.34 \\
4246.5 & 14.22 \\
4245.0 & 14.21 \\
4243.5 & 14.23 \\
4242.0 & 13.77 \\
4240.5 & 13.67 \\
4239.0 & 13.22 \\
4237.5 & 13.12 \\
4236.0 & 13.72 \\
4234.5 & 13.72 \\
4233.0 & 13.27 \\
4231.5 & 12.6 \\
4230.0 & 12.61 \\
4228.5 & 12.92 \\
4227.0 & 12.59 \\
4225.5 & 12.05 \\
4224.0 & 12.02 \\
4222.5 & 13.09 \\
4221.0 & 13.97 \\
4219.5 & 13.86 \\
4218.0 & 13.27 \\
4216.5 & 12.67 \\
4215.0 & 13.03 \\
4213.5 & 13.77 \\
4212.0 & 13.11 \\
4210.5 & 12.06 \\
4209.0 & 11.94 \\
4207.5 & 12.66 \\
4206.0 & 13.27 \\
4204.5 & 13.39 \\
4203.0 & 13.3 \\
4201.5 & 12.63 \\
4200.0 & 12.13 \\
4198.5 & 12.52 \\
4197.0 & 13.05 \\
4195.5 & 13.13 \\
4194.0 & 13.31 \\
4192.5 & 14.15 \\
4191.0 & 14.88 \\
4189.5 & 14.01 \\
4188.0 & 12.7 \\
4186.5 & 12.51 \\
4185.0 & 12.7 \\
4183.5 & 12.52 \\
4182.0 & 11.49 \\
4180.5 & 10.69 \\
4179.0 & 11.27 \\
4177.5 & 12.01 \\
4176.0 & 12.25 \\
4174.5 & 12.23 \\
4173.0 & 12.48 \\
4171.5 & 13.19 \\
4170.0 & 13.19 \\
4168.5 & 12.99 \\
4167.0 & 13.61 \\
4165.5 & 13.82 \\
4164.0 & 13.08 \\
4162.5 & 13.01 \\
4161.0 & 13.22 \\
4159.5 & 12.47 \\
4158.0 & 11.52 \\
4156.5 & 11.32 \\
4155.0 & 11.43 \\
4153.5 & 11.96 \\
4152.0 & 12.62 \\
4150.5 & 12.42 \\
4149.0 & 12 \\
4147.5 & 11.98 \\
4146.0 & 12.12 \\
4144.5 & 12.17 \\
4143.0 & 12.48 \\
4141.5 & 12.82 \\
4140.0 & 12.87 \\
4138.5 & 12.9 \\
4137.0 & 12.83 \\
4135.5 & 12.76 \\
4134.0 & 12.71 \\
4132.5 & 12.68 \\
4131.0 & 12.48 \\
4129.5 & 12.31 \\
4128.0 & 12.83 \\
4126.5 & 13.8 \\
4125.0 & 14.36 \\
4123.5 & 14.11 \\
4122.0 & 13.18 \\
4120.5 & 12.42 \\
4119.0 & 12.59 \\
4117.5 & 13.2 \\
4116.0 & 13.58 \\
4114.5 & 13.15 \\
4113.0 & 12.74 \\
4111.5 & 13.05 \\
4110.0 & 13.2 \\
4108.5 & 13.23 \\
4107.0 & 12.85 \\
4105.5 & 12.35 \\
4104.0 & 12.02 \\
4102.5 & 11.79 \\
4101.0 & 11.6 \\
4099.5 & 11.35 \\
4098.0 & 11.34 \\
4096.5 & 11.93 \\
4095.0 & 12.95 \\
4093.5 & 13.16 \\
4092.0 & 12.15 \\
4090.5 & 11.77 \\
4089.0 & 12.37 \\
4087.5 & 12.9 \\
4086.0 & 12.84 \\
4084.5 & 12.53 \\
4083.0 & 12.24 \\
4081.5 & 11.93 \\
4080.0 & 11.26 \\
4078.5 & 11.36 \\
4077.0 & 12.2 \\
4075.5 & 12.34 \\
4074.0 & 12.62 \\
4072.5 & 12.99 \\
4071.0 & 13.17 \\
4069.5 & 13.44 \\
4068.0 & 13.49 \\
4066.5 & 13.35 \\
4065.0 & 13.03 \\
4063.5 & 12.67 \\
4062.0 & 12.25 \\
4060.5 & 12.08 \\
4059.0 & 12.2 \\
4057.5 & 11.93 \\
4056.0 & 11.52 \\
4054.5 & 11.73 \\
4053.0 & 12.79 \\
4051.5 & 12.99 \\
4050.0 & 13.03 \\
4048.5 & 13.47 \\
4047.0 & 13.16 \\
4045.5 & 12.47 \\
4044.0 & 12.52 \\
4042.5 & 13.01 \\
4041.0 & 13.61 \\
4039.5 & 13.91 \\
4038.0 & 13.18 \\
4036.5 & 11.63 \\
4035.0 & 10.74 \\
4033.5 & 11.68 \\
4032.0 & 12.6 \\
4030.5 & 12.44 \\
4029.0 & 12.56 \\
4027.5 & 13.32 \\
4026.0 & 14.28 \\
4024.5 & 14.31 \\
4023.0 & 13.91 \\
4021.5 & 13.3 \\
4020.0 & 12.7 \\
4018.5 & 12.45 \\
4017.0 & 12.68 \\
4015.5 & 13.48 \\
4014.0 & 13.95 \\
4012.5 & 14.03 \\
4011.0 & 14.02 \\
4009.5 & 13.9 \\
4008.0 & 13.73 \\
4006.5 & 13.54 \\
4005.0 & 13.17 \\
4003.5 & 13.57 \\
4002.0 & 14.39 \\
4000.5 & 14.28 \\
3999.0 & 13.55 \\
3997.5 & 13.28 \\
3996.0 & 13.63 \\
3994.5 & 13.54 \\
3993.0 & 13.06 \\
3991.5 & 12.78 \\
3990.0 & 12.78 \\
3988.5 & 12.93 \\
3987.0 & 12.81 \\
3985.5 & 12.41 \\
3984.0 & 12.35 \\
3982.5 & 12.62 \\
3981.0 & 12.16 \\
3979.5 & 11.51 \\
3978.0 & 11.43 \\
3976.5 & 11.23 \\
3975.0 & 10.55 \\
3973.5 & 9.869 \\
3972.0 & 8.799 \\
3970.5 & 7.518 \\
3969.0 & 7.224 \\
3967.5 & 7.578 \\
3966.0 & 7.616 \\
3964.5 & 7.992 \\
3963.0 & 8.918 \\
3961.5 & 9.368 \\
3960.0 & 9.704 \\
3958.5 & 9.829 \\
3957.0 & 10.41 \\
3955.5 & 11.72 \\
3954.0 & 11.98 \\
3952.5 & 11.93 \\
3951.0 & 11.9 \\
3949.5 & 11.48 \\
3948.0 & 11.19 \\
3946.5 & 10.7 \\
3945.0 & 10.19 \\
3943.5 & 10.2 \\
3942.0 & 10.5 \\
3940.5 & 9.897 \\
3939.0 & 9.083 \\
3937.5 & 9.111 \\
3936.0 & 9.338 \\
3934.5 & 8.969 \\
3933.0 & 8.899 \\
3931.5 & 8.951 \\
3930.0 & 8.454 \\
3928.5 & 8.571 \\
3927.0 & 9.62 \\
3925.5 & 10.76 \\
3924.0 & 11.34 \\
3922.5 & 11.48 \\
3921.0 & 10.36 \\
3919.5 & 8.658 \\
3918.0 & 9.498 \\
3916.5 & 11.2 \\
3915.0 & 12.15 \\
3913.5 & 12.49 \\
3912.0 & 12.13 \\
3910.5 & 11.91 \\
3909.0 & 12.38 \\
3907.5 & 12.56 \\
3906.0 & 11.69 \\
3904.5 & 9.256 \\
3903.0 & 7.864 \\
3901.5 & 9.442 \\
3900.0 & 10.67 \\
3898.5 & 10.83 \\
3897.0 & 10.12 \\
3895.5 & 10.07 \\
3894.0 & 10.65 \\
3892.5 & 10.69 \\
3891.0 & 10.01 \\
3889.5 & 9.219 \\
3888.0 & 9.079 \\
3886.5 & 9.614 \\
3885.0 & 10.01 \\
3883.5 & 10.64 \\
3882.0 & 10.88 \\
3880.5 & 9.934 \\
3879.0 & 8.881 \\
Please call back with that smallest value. 2.06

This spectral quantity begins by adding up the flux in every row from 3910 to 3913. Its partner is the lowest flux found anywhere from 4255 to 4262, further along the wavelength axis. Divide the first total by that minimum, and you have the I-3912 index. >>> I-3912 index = 2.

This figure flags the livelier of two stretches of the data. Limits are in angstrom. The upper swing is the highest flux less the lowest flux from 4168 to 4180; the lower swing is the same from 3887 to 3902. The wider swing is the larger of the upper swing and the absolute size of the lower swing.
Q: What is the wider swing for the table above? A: 1.9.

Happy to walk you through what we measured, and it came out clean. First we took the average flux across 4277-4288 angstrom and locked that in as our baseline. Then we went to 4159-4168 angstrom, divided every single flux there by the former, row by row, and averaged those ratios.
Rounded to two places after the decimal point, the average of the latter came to 1.00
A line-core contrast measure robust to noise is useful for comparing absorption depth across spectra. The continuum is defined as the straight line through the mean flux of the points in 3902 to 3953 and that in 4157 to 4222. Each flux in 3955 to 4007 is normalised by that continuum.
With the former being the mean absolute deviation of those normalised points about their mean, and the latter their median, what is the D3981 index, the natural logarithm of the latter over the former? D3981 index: 1.93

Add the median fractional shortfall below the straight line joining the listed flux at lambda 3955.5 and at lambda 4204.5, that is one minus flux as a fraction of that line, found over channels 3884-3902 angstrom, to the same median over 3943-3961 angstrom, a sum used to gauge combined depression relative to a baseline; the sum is 0.17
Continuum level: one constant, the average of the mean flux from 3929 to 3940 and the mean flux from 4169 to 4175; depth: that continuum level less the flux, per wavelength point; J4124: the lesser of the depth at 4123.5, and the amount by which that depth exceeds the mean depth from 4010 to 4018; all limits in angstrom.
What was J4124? -3.2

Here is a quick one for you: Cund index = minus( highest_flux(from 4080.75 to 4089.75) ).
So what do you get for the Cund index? -12.9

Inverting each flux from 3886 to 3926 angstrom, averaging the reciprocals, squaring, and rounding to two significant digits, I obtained 0.0092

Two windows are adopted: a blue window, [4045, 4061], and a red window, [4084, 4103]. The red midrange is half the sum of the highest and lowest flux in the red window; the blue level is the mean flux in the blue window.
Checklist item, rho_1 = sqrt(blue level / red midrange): 1.01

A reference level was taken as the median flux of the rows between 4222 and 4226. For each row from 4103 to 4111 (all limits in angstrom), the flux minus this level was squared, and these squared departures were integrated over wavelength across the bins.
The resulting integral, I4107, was 5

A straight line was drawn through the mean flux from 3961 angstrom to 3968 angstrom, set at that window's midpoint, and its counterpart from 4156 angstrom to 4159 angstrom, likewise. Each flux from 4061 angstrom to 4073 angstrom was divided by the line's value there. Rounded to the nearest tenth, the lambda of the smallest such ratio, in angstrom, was 4062.0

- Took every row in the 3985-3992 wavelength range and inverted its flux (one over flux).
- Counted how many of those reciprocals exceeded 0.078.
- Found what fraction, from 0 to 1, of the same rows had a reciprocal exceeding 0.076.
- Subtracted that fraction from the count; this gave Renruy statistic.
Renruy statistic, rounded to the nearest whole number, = 3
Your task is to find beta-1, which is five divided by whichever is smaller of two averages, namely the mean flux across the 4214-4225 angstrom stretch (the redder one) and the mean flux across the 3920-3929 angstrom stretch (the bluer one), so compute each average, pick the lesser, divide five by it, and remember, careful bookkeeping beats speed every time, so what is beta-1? 0.483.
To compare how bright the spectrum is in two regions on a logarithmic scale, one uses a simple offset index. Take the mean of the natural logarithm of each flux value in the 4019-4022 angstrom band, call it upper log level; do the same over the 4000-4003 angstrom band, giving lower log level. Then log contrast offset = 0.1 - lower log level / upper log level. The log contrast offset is -0.94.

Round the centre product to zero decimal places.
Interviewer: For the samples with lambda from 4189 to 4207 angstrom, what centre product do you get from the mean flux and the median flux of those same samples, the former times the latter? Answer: 177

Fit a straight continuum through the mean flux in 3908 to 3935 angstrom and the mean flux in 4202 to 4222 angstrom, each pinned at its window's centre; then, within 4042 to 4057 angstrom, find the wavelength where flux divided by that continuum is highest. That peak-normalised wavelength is 4048.5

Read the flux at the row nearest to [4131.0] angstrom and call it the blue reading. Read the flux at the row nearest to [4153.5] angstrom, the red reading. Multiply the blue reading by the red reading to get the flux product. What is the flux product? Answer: 149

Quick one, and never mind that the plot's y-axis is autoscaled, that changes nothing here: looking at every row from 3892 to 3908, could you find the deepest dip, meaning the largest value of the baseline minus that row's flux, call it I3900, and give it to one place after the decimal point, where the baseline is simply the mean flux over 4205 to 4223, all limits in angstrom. 5.2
